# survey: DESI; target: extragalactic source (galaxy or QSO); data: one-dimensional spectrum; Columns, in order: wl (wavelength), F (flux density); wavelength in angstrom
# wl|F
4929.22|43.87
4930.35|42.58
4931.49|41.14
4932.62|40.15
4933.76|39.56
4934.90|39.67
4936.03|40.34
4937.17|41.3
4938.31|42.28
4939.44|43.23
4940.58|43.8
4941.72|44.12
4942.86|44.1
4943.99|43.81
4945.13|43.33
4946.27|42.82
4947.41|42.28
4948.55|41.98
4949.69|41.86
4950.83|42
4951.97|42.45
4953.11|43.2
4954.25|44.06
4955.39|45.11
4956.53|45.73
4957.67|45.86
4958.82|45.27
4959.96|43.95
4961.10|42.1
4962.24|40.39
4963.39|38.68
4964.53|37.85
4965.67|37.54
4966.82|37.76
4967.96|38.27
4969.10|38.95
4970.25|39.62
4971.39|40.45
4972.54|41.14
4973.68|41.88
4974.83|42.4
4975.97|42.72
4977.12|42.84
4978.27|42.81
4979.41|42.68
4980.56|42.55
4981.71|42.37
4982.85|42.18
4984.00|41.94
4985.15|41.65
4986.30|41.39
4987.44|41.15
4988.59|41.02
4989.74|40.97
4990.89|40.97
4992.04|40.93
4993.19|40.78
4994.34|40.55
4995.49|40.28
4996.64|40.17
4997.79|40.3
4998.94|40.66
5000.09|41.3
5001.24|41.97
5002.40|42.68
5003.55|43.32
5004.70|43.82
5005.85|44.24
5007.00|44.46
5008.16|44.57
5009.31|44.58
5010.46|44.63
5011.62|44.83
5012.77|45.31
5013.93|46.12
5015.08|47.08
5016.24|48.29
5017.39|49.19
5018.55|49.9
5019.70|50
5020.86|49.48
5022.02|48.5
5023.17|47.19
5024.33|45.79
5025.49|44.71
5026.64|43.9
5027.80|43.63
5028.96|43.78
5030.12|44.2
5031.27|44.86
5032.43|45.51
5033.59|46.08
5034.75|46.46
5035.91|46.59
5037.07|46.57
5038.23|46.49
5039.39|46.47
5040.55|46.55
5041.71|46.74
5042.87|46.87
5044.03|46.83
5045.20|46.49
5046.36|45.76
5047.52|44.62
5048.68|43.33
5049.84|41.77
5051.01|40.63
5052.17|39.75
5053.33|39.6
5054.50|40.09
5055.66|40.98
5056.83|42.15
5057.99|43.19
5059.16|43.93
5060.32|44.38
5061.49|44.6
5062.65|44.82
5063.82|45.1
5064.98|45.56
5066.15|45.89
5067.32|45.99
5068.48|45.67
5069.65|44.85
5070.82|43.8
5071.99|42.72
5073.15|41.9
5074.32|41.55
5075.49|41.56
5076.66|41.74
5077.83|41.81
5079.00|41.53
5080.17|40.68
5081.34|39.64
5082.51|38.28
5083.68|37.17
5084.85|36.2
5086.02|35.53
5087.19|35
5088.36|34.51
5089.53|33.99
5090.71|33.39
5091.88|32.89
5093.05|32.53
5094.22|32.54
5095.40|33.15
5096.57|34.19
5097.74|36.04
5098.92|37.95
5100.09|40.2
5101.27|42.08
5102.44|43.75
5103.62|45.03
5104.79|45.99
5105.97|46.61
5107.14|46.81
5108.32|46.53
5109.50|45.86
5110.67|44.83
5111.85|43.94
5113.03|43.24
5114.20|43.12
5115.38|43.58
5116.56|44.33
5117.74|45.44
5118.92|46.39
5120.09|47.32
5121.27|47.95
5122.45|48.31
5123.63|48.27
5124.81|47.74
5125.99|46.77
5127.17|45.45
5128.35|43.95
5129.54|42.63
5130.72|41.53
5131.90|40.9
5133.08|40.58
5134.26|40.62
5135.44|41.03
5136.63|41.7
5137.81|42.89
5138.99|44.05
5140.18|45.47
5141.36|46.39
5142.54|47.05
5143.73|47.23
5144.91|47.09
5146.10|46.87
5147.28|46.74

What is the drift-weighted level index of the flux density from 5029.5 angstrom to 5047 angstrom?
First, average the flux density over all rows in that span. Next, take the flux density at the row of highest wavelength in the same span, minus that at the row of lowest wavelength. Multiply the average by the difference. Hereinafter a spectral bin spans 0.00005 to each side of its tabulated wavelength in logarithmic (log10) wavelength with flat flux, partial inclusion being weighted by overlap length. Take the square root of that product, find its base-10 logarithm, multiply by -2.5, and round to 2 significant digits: -2.3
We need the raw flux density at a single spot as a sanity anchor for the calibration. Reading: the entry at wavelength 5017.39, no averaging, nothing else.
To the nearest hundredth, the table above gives 49.19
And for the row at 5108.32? 46.53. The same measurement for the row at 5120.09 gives 47.32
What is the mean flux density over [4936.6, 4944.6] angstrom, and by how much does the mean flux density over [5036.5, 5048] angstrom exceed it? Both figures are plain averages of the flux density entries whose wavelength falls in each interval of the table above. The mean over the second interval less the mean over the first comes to 3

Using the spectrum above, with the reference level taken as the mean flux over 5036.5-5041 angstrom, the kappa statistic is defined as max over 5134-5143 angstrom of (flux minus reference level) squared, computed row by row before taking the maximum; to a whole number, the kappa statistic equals 35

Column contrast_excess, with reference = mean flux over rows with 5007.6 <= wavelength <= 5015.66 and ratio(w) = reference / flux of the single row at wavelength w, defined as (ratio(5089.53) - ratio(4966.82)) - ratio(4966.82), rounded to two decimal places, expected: -1.07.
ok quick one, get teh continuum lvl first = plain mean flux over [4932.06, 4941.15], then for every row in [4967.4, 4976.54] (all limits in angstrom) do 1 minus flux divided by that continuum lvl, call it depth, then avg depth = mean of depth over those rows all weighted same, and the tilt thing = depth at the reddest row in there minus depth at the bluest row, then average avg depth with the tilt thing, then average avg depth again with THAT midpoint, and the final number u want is -0.02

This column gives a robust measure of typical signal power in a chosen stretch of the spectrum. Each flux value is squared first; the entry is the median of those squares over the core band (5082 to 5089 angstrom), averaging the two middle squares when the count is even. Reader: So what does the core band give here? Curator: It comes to 1286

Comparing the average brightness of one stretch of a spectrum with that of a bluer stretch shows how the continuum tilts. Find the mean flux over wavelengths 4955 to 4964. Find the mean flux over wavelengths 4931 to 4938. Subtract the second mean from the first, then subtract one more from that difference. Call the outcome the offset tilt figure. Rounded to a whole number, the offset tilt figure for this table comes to 2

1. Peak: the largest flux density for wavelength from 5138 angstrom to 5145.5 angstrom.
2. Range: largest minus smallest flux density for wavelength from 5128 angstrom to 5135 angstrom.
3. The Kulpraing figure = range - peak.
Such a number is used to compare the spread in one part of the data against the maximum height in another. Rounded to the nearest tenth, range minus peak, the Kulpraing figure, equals -43.9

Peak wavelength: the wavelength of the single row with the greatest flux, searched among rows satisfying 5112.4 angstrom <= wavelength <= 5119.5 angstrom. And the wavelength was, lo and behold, 5118.92 angstrom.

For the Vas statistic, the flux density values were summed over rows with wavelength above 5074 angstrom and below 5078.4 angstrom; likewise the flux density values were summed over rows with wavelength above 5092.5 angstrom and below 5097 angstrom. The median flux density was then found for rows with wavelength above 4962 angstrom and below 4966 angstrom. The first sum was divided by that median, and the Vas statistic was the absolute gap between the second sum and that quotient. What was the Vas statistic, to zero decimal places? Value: 128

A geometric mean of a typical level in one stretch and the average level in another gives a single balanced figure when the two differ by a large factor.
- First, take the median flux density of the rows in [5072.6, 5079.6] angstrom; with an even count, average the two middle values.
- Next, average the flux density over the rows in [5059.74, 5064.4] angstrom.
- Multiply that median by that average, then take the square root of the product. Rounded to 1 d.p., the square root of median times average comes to 43.2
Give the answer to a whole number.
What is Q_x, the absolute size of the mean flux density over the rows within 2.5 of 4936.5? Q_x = 41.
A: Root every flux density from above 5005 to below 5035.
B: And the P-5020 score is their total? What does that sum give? 176.4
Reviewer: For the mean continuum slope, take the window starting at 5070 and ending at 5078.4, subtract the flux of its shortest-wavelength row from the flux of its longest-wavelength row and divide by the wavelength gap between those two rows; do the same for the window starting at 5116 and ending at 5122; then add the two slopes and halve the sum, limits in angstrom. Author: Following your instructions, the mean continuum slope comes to 0.24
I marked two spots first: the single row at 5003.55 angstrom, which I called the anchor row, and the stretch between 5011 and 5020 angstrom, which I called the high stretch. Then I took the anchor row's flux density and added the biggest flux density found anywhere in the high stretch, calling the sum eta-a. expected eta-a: 93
